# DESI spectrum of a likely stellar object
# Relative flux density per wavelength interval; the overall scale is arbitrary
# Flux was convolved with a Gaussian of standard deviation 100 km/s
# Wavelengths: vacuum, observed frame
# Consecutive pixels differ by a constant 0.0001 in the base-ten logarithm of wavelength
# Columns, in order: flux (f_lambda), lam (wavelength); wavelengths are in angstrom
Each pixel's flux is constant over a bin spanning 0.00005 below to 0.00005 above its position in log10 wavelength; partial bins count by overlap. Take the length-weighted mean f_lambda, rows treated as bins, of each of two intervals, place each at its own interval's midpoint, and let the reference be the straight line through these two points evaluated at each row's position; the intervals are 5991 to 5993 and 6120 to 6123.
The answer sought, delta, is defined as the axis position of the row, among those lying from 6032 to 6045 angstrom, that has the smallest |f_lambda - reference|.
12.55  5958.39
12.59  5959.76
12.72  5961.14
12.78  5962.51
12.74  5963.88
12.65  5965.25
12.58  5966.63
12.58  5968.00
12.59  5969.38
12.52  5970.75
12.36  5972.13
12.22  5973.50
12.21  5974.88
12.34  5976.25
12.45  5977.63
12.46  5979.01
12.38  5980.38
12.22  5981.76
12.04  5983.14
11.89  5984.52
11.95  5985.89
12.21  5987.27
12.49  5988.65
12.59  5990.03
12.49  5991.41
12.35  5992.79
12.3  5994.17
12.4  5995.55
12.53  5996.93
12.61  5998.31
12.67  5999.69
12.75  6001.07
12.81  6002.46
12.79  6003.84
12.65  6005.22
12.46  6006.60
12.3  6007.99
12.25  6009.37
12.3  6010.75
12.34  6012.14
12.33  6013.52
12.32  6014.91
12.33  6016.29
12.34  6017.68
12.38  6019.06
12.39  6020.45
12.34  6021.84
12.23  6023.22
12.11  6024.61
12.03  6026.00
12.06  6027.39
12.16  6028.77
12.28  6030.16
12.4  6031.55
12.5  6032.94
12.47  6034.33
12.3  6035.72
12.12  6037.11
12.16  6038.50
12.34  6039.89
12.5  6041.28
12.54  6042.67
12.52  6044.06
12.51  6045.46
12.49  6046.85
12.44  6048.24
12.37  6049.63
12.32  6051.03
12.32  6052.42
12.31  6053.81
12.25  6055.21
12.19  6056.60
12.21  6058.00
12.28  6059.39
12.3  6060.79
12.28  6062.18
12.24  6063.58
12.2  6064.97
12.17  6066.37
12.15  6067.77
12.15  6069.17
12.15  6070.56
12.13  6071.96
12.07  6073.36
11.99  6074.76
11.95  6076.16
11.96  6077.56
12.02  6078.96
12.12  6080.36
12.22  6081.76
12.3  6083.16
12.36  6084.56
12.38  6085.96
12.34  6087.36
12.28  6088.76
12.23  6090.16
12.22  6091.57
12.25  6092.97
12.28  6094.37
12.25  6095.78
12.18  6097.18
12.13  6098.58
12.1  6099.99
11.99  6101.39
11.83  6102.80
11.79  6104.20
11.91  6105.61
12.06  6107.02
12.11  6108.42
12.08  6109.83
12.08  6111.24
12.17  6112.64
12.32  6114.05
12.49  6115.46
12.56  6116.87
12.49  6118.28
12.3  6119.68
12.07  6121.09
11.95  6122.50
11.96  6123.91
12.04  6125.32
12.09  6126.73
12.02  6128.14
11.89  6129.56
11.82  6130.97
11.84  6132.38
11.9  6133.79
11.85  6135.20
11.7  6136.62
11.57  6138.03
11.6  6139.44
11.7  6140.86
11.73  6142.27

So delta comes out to 6035.72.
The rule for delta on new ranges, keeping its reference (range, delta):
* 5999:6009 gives 6006.60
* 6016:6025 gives 6021.84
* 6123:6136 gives 6125.32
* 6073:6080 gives 6073.36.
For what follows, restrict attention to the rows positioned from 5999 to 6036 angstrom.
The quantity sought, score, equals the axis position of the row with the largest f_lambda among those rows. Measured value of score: 6002.46 angstrom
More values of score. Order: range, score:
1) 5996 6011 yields 6002.46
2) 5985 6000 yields 5999.69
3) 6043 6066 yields 6044.06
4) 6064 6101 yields 6085.96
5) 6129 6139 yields 6133.79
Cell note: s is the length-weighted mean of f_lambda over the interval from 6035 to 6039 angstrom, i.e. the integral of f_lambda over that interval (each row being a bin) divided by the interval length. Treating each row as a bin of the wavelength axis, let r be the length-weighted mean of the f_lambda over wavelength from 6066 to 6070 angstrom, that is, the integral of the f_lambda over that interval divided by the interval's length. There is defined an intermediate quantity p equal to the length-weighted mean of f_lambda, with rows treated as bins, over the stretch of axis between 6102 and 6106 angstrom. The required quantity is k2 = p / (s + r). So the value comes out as 0.486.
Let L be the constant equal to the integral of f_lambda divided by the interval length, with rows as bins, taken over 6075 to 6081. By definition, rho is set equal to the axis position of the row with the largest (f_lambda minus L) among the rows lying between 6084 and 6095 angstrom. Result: 6085.96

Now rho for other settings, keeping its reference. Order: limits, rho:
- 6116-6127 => 6116.87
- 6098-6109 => 6098.58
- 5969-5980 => 5969.38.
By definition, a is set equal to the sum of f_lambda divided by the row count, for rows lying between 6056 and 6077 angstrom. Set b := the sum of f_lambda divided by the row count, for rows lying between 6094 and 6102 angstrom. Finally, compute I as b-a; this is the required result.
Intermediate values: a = 12.2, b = 12.2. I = 0.0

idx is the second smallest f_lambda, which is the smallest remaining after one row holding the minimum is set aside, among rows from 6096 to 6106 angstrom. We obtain 11.83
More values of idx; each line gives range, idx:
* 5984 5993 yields 11.95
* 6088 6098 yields 12.22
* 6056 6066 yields 12.2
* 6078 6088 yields 12.12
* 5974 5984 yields 12.21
